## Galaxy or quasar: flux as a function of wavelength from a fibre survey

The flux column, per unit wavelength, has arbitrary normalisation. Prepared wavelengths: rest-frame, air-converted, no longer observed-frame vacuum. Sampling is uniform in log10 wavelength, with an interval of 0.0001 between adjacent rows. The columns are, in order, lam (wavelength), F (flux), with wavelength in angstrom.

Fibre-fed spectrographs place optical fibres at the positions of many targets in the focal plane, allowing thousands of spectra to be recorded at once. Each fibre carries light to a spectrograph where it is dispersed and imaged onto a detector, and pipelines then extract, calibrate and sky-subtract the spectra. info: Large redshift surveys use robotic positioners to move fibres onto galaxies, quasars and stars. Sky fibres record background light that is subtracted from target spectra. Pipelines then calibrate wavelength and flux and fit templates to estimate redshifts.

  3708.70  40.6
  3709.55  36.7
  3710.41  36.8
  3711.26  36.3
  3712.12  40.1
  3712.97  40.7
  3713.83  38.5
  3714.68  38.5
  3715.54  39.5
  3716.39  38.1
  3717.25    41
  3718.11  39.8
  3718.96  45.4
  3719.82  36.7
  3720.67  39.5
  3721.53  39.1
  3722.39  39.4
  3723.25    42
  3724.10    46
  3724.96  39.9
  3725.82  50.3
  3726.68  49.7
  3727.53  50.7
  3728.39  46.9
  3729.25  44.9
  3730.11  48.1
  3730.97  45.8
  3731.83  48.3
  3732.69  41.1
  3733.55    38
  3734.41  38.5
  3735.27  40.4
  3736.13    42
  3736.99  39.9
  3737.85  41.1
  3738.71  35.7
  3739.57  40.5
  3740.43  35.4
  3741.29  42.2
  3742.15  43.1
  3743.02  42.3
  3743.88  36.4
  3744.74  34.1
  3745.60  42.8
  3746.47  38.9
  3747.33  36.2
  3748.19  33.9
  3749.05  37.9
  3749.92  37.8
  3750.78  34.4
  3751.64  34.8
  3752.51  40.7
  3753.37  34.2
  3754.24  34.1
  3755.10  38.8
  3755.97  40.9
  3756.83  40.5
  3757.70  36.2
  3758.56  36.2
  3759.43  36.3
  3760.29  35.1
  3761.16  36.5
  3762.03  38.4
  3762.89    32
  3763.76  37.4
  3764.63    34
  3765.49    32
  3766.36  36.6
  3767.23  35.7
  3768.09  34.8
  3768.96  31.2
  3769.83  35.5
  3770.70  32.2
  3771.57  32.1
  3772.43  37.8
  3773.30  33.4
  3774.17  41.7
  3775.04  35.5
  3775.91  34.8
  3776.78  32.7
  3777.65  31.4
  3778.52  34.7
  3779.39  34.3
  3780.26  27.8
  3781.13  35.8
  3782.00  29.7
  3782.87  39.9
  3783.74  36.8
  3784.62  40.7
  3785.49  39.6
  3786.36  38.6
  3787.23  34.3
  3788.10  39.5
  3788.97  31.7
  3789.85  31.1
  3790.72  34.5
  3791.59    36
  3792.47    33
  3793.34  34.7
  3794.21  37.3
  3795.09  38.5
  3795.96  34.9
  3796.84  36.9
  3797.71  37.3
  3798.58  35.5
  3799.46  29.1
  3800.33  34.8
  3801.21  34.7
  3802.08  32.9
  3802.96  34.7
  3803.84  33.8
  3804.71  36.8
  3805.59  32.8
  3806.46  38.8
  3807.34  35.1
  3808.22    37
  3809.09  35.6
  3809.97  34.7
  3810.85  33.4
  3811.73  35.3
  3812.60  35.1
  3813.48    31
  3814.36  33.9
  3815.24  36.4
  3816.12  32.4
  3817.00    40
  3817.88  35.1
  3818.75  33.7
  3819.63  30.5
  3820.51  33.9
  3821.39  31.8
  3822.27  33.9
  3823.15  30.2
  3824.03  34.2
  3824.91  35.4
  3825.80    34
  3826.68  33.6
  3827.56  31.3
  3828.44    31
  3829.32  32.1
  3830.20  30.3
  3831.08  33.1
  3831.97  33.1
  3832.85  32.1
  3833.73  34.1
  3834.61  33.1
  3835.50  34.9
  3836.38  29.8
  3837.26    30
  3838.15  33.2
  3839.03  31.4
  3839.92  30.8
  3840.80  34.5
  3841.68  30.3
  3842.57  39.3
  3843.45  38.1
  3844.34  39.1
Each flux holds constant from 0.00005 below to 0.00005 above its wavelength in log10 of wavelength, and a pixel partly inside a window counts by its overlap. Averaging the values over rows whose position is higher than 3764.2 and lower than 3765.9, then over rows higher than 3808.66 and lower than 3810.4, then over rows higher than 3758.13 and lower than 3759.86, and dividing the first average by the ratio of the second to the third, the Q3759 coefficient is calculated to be 34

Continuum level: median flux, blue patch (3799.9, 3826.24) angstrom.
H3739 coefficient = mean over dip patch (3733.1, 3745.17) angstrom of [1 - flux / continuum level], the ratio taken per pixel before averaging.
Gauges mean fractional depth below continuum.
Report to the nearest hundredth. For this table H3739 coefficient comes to -0.14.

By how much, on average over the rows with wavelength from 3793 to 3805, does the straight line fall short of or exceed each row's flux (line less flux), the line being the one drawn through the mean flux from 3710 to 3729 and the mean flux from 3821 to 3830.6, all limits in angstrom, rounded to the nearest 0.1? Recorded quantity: -0.3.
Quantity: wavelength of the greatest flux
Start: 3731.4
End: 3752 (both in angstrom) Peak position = 3731.83 angstrom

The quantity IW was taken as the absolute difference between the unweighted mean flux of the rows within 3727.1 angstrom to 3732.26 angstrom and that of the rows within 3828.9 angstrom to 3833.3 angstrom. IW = 15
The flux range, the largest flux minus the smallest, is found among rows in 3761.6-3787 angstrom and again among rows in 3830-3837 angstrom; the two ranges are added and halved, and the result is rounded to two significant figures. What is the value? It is 9.5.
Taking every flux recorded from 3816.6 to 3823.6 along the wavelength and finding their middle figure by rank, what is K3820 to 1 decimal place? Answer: 33.8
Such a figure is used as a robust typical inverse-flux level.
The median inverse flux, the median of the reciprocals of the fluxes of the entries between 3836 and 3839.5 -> 0.0326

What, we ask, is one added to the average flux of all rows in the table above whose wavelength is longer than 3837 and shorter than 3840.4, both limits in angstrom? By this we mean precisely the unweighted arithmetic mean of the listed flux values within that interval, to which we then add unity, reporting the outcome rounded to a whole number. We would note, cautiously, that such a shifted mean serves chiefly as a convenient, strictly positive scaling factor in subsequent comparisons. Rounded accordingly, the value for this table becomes 32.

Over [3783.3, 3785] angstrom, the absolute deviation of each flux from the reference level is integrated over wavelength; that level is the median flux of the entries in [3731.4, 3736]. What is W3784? 3.4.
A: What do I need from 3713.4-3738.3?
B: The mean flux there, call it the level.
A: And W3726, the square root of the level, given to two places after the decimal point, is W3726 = 6.51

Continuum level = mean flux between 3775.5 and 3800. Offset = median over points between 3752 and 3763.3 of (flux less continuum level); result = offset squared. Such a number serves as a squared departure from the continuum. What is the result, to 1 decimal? 1.6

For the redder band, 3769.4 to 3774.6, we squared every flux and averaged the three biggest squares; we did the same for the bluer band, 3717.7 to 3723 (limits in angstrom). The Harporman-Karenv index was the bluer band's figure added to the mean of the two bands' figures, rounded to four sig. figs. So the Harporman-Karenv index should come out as 3341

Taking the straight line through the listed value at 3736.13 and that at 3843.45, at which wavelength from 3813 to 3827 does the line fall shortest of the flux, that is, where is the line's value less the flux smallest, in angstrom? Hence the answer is 3817.00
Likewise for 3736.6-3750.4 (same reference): 3742.15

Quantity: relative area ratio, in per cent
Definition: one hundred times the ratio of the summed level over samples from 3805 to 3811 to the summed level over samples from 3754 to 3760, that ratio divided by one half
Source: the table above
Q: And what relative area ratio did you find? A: 188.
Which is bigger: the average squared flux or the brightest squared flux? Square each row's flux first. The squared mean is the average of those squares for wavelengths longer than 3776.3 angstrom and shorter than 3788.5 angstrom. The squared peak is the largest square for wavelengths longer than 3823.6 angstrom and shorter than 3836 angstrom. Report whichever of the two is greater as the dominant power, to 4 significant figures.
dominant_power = 1269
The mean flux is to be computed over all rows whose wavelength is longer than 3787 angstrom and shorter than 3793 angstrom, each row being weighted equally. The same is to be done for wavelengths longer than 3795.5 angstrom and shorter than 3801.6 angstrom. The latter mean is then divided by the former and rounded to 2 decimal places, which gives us 1.01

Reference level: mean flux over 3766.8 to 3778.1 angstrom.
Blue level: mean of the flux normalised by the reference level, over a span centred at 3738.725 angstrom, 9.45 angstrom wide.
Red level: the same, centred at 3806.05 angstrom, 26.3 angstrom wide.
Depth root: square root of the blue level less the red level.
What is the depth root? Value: 0.38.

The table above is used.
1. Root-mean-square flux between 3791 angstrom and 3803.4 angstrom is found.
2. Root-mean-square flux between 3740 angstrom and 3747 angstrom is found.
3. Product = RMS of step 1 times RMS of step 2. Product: 1388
